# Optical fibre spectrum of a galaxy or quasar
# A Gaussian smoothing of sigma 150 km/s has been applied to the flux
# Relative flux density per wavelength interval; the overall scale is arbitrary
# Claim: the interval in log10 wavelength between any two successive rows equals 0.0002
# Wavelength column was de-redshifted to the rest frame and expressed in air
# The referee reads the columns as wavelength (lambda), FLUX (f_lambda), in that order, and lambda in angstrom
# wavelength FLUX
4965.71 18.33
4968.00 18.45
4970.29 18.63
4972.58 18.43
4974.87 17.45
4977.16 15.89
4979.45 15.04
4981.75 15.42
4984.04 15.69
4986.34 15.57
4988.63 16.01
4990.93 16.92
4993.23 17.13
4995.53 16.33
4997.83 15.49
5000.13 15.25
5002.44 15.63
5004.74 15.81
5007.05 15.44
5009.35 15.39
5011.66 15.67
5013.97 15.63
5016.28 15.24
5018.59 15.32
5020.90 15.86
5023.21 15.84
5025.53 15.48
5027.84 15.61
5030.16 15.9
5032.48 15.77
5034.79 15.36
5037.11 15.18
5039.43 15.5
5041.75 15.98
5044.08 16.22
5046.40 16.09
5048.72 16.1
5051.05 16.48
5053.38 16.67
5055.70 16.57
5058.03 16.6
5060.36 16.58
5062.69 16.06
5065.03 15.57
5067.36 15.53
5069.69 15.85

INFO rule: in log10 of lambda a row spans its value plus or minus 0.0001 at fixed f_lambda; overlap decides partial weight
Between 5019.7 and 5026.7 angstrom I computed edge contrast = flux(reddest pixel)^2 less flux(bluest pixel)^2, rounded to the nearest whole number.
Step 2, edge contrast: -12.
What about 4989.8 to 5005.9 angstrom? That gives -36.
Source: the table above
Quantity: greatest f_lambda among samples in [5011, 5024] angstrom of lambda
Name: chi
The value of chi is 15.86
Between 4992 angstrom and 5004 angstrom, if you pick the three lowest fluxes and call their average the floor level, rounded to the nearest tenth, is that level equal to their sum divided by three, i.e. 15.5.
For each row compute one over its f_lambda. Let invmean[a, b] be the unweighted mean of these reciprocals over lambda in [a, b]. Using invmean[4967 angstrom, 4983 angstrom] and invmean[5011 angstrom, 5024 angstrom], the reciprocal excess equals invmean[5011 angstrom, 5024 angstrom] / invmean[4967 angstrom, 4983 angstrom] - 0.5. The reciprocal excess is 0.585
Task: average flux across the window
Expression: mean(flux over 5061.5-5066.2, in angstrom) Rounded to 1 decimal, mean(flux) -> 15.8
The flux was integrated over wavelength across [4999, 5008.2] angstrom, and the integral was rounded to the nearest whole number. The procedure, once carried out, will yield 143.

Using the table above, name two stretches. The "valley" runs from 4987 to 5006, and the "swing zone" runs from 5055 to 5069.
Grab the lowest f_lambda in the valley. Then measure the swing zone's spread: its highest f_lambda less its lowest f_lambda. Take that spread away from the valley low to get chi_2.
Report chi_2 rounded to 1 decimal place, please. 14.2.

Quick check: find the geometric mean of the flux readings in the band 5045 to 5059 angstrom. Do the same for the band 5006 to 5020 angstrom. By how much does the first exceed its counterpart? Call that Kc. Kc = 1.0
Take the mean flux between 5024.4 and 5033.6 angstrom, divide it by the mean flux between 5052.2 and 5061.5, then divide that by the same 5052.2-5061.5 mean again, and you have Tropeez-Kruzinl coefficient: 0.0569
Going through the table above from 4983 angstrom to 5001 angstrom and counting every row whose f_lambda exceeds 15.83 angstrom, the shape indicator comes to 4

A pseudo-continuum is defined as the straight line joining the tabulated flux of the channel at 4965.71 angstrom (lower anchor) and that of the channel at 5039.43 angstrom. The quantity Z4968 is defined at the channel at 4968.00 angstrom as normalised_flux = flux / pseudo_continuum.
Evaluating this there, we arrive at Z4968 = 1.01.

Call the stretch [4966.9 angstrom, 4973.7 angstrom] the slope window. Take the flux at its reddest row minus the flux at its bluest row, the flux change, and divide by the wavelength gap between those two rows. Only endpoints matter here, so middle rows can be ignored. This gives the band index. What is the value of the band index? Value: 0.00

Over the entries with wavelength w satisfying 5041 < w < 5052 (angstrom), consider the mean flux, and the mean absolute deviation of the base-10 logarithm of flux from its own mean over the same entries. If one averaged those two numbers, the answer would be 8.09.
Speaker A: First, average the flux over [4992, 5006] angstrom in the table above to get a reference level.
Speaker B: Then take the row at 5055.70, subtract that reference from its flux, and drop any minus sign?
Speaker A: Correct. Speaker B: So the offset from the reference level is 0.63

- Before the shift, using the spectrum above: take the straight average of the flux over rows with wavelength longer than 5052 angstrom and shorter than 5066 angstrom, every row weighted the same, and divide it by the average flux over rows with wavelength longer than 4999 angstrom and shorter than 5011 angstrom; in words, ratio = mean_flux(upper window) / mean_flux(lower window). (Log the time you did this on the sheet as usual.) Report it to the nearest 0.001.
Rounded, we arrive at 1.054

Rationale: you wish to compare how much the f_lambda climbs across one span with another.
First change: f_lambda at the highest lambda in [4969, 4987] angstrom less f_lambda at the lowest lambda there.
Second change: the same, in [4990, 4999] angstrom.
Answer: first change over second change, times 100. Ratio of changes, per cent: 214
